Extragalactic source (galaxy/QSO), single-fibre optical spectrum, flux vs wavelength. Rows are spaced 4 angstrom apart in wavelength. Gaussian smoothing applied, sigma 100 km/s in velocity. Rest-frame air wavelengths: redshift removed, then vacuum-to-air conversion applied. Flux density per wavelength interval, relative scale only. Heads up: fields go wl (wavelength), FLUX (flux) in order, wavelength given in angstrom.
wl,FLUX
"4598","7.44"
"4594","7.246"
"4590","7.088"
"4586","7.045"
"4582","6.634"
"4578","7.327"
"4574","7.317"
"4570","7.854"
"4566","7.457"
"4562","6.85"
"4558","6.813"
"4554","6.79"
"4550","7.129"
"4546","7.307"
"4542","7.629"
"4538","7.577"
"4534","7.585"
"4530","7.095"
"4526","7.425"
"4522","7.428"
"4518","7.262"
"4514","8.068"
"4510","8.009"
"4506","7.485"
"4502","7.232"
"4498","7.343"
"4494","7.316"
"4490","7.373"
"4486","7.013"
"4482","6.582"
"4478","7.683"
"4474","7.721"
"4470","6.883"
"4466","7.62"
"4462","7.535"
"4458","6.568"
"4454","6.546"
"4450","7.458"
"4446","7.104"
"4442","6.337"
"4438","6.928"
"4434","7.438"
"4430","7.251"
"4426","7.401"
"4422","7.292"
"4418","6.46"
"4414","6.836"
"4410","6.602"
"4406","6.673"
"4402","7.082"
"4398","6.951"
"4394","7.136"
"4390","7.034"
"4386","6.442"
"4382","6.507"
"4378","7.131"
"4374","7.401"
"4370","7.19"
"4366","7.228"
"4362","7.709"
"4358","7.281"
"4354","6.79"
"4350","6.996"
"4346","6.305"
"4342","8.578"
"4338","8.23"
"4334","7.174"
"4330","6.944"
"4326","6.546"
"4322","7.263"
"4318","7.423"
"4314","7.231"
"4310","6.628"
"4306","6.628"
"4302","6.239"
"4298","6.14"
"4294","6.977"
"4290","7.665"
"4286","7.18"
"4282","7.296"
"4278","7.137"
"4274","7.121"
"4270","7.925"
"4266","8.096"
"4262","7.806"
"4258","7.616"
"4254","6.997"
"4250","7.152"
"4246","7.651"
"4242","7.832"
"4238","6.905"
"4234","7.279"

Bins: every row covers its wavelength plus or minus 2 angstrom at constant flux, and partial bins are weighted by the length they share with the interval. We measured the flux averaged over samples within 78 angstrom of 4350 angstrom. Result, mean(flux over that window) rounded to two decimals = 7.05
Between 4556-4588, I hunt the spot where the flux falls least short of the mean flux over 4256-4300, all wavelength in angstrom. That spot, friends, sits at 4570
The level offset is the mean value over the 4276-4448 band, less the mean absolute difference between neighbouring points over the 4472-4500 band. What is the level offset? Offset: 6.71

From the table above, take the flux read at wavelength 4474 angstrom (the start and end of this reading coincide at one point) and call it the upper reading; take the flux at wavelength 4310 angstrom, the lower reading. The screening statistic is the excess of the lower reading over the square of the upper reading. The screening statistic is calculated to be -53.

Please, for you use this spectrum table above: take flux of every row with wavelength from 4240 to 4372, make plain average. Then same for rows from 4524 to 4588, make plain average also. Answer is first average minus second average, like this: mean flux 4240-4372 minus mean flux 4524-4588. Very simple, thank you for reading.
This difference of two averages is 0.0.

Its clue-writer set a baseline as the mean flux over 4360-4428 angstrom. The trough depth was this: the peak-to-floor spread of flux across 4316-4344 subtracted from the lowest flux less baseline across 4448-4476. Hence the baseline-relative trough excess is -2.49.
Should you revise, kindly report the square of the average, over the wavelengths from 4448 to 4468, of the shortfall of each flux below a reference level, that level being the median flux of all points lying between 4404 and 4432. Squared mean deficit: 0.10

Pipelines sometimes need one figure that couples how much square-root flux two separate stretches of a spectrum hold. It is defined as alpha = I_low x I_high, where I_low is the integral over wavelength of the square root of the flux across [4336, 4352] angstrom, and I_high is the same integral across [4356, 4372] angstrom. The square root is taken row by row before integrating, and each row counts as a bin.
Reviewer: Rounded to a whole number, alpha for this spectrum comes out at 1901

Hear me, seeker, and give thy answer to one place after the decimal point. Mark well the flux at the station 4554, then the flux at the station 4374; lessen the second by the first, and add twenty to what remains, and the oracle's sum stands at 20.6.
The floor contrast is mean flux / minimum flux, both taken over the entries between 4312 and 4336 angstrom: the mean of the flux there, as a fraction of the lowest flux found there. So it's 1.08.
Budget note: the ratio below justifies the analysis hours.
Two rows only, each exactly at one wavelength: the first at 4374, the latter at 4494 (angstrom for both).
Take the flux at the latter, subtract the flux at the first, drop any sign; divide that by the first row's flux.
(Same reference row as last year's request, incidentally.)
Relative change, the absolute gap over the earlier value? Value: 0.011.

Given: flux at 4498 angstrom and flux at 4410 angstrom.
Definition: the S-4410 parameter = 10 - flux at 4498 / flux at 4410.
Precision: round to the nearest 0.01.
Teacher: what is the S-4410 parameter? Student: 8.89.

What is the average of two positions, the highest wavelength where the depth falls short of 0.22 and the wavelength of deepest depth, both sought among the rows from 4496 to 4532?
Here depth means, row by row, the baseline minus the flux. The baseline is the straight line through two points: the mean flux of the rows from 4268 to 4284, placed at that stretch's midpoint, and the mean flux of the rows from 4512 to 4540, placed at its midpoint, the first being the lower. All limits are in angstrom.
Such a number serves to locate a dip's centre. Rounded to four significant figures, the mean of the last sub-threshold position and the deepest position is 4528 angstrom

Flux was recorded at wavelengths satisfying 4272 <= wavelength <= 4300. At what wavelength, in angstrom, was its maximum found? 4290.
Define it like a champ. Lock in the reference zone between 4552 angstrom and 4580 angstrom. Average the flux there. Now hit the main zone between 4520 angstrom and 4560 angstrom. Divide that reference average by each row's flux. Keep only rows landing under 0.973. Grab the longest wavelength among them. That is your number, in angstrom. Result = 4542 angstrom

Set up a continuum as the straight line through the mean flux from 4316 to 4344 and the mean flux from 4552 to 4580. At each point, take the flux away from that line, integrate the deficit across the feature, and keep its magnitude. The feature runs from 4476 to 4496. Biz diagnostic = 2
